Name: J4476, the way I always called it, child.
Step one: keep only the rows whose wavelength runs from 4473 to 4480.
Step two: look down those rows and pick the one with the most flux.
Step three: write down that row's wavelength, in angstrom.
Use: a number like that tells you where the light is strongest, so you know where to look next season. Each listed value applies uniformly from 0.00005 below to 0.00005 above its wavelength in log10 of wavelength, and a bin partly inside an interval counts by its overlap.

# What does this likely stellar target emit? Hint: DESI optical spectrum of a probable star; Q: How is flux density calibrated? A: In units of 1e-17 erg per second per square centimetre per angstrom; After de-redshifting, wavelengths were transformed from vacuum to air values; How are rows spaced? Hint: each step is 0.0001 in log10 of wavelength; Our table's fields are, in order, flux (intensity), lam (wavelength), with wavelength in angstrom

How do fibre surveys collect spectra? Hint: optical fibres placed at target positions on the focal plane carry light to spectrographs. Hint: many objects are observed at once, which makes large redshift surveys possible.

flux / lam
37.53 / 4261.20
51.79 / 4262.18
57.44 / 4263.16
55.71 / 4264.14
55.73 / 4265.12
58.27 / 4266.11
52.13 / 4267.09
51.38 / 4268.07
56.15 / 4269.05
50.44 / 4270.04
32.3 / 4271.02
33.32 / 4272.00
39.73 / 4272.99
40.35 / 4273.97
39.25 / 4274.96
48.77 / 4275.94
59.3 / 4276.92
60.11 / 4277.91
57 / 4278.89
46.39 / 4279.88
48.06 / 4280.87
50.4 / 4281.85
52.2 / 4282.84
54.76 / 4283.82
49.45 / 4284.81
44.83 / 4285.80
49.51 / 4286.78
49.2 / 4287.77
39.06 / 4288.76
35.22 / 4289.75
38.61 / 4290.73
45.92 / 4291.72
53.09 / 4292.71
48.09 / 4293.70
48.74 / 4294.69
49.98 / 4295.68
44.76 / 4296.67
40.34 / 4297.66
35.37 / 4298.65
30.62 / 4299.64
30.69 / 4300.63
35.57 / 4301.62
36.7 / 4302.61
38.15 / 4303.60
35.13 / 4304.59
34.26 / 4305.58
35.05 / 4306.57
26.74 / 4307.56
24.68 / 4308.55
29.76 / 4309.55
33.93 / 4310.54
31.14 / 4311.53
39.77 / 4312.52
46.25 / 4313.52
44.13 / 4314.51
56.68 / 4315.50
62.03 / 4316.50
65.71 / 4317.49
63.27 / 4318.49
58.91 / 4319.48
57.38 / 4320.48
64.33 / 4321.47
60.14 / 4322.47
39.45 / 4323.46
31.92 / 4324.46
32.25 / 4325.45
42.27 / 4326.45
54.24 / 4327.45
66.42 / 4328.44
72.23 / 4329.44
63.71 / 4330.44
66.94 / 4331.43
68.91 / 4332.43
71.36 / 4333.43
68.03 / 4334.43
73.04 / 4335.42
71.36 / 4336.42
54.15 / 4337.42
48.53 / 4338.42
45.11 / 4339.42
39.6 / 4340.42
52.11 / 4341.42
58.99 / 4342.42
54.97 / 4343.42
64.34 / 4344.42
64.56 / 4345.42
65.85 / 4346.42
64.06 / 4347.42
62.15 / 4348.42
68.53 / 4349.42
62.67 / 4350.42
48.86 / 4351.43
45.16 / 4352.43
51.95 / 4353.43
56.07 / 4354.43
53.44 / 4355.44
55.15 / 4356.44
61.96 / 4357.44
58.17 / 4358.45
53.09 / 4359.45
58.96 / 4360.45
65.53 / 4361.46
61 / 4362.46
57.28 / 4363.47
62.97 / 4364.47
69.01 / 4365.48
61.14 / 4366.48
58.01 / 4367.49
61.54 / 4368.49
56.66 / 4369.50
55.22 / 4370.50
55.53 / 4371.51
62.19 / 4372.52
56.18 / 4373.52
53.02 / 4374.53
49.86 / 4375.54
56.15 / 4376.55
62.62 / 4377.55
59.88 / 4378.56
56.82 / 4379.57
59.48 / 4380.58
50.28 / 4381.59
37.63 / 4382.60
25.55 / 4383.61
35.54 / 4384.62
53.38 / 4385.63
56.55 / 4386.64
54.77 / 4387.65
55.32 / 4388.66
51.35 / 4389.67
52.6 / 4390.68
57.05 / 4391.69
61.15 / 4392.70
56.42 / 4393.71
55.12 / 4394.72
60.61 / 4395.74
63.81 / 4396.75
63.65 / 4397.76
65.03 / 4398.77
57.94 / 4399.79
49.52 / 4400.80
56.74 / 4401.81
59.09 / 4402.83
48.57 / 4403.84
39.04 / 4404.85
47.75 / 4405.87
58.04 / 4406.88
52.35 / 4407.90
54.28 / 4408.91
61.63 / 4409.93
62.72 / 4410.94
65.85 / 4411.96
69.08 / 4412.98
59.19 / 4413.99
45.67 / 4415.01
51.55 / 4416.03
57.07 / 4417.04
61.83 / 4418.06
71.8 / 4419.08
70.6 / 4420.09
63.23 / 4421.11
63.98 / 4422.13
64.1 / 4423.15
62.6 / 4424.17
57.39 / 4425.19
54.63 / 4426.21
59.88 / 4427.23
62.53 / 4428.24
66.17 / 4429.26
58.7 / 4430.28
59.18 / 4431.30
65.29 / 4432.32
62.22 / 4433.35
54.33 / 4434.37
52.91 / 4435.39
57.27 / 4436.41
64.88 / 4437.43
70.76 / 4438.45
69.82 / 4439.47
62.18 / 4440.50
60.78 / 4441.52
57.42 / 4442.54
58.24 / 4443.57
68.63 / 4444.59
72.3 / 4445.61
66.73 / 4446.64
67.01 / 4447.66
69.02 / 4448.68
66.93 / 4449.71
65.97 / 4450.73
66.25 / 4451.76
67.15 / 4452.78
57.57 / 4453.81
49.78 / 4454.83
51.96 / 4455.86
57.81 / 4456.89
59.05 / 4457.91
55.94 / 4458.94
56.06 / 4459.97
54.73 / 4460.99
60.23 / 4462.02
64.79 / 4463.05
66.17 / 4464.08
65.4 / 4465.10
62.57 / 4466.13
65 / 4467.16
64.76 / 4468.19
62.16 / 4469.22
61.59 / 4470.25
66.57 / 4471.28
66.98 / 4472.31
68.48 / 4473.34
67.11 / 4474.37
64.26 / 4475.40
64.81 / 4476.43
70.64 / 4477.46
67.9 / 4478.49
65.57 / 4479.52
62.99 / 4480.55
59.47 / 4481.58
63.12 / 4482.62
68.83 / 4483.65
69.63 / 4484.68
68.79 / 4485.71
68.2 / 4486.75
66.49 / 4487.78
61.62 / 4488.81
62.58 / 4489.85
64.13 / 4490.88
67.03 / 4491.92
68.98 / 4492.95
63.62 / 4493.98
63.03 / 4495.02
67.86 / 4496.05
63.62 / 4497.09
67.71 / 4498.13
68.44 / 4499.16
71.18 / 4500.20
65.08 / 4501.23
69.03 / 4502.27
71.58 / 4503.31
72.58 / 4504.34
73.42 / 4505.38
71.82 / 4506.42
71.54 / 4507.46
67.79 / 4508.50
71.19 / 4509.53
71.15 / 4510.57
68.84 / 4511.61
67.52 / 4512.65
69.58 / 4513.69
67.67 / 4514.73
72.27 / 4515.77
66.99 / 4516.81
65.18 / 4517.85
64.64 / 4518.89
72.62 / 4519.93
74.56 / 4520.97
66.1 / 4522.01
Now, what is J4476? 4477.46 angstrom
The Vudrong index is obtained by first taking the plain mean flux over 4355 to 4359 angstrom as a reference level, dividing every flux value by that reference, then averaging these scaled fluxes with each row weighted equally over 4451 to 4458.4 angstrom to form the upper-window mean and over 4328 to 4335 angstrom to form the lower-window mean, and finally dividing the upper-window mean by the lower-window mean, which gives 0.86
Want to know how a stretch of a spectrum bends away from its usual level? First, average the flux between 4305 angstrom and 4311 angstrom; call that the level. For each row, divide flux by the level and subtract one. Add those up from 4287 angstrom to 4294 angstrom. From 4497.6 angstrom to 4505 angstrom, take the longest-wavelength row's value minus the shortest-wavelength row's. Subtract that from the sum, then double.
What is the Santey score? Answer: 6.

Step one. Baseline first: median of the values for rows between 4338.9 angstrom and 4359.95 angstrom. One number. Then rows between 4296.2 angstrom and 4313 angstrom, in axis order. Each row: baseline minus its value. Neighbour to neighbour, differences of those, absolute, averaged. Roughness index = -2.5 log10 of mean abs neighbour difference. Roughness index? -1.4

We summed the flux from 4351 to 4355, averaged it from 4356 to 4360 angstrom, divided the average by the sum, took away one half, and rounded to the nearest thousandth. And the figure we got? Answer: -0.217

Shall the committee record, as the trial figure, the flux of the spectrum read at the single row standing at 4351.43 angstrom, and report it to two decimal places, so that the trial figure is 48.86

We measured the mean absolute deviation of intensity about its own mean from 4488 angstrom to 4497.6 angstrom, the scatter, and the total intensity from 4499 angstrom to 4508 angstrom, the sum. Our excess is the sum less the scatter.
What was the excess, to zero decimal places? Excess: 633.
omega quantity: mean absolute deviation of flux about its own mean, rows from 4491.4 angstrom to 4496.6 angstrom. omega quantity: 2.2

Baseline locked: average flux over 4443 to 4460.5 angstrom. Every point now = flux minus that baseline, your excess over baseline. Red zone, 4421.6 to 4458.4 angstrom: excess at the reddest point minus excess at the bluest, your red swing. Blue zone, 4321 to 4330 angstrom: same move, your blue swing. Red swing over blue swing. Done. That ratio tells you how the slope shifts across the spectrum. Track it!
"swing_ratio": -0.6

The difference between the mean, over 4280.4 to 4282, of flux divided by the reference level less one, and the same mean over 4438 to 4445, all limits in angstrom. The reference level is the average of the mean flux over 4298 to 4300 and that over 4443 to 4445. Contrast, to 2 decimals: -0.31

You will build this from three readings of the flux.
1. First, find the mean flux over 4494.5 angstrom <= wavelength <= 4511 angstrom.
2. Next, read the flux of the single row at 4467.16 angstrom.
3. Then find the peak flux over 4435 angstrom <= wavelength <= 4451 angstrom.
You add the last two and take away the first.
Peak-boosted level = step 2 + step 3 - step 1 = 68.1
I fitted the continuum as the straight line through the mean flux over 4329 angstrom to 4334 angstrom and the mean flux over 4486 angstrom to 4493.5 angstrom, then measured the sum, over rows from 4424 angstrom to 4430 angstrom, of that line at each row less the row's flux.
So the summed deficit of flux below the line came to 38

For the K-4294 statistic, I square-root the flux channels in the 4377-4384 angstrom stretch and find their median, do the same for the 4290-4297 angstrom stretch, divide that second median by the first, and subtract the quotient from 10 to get 9.08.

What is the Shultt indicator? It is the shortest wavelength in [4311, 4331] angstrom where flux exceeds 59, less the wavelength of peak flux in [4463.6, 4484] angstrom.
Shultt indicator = -161.0 angstrom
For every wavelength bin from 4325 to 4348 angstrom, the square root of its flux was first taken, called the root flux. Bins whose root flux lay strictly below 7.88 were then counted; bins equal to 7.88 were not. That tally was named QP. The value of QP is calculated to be 10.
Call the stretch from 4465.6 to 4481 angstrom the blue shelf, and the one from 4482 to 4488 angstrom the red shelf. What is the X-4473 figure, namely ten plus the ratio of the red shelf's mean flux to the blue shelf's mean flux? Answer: 11.0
